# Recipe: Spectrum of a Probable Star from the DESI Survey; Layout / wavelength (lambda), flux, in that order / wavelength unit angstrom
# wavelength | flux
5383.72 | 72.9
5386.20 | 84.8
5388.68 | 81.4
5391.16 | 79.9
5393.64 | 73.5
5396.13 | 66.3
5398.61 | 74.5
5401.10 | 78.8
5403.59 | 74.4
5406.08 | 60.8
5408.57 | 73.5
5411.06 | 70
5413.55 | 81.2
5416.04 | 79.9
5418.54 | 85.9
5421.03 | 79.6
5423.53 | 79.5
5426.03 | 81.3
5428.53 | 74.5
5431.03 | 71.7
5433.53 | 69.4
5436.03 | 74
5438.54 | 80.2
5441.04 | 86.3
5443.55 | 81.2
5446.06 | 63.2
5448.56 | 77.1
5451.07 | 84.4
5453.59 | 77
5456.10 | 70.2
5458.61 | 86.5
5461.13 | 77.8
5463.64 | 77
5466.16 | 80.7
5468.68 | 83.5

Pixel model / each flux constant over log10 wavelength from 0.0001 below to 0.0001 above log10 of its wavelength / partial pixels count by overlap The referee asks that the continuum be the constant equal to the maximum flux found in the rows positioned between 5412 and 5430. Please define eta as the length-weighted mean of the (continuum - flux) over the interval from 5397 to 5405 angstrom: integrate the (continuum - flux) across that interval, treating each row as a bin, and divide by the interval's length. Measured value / 11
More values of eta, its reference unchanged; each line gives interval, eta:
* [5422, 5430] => 8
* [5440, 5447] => 9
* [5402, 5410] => 16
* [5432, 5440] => 11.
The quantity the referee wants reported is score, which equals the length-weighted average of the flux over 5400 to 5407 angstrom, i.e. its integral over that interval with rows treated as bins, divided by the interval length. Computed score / 72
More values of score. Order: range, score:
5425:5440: 75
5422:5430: 78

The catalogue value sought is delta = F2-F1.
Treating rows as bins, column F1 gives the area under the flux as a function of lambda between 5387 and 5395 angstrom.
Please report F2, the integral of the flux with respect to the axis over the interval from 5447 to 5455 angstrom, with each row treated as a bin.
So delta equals 2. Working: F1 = 628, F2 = 630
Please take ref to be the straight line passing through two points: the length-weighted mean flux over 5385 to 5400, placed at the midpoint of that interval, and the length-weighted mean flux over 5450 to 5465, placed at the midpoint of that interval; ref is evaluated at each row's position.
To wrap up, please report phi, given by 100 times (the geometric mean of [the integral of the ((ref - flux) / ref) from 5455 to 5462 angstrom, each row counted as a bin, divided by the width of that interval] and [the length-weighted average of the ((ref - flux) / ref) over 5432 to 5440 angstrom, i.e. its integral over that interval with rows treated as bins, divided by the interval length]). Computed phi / 1.4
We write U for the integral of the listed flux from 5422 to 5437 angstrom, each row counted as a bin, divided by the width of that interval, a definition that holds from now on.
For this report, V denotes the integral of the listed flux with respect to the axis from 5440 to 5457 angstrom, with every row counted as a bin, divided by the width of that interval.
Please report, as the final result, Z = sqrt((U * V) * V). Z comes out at 668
